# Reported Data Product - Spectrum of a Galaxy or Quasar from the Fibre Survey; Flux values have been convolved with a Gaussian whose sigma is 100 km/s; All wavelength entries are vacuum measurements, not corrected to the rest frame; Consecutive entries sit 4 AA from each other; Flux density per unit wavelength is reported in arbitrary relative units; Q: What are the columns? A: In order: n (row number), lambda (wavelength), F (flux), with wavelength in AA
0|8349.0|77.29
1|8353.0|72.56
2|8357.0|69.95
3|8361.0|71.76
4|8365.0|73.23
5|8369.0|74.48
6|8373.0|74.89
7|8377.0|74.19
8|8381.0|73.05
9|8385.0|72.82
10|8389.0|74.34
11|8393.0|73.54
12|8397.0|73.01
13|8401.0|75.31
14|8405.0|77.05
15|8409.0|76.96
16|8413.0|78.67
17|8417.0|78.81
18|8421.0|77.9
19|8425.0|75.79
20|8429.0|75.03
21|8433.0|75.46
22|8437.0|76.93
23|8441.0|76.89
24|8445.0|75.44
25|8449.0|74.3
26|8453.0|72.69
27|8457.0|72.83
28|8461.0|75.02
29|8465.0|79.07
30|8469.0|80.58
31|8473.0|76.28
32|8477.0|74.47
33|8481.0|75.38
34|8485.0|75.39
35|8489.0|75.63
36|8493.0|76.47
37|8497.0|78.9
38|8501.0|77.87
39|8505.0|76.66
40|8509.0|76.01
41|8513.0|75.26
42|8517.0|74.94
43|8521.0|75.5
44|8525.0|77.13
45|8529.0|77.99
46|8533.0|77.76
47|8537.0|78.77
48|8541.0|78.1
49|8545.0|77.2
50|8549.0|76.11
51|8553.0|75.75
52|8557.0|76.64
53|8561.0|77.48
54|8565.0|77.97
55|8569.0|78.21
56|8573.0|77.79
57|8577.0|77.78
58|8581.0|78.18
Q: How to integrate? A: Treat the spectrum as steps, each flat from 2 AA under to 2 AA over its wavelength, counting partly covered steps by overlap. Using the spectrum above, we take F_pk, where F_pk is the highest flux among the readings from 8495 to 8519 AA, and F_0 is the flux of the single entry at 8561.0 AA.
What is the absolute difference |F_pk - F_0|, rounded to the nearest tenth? 1.4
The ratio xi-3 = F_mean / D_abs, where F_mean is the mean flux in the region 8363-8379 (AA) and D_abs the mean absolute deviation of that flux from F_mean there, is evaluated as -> 152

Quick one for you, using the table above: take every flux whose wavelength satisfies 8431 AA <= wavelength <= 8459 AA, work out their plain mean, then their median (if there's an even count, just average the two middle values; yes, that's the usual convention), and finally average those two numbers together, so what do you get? 75.2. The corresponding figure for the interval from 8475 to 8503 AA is 76.0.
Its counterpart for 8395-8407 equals 75.2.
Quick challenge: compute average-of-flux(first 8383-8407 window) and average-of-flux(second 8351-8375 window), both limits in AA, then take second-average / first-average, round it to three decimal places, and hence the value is 0.979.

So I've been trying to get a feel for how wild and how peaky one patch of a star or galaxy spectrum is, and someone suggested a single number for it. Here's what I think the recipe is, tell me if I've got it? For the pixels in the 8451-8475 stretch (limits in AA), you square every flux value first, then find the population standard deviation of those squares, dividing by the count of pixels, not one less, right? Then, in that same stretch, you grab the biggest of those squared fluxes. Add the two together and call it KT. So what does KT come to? 6945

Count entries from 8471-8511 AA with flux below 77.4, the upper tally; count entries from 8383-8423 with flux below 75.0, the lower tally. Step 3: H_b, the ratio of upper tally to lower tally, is 2.0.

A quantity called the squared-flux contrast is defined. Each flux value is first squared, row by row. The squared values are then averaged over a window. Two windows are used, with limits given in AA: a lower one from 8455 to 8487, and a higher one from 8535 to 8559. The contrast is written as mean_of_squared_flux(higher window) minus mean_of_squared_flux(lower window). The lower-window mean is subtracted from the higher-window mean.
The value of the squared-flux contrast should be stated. 144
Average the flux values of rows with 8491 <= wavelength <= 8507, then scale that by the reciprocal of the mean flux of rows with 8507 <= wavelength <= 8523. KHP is 1.03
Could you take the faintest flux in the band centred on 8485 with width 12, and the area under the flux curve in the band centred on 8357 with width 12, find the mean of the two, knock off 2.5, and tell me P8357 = 463.7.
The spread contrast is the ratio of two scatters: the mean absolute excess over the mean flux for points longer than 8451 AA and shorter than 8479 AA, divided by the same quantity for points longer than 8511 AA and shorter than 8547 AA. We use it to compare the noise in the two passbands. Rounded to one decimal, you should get 2.1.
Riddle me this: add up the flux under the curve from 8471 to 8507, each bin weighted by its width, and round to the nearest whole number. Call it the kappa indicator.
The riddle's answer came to 2748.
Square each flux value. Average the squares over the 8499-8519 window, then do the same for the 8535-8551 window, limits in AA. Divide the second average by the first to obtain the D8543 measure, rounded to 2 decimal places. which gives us 1.04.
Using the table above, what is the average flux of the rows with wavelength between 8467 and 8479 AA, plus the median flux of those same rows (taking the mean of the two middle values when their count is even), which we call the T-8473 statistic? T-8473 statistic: 153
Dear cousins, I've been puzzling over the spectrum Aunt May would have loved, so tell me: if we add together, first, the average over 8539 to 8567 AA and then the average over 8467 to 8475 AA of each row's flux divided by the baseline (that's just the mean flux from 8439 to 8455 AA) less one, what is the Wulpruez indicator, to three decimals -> 0.078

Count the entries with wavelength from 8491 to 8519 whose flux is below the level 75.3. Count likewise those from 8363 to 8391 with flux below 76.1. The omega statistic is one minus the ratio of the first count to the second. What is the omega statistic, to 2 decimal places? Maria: 0.71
